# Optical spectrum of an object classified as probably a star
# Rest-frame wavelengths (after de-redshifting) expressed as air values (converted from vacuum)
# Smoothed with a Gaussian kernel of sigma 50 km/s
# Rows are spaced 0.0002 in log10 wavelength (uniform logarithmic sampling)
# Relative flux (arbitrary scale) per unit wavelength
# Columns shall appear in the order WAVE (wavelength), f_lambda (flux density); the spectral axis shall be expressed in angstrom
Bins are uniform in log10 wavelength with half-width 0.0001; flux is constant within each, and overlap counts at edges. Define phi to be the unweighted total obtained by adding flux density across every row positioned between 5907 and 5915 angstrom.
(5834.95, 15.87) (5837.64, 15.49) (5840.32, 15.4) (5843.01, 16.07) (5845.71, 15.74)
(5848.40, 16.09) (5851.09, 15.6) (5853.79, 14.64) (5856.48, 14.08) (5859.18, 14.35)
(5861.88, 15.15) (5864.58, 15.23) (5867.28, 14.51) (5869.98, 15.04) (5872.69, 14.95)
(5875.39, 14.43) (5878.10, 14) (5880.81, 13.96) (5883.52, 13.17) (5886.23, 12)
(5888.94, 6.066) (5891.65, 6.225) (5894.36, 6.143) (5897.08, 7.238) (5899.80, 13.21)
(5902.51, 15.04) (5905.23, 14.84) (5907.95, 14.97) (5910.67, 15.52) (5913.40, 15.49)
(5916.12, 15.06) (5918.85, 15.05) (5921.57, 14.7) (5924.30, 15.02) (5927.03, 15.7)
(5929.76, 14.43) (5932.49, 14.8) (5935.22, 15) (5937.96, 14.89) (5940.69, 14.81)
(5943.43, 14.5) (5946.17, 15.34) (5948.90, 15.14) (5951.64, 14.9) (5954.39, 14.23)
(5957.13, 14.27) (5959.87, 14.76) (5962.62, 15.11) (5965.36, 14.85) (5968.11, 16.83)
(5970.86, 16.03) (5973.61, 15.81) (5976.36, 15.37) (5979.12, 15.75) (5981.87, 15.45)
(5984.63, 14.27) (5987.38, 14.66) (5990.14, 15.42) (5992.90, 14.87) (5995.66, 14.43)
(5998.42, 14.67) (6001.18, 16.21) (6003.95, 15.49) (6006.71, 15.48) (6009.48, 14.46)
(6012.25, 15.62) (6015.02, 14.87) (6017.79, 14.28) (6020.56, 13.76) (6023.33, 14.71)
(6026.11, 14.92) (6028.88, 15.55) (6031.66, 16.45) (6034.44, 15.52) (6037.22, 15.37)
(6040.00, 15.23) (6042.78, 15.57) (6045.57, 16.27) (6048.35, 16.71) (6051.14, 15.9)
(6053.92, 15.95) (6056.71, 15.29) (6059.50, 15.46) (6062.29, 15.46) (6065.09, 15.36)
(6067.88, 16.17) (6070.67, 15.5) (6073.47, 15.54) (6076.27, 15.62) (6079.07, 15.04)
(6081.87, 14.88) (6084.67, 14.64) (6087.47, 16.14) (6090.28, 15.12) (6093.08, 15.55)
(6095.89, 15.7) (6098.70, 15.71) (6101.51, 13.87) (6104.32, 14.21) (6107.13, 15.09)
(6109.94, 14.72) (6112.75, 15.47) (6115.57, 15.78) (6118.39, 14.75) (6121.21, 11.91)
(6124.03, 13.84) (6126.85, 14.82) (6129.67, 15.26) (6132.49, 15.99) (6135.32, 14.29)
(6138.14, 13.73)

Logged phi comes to 46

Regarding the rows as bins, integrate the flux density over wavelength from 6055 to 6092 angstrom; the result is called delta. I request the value 570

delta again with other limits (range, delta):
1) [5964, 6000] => 550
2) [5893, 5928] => 478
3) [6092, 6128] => 530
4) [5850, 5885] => 508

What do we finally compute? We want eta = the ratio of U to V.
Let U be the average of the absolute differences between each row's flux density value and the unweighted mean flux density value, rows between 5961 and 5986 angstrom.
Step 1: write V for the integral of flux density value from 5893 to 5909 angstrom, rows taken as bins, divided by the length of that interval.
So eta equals 0.046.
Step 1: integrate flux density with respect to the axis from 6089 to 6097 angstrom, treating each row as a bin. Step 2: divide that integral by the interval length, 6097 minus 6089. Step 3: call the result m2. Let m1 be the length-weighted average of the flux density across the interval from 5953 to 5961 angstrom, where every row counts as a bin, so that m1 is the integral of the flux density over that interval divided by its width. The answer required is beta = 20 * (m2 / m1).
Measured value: 21.5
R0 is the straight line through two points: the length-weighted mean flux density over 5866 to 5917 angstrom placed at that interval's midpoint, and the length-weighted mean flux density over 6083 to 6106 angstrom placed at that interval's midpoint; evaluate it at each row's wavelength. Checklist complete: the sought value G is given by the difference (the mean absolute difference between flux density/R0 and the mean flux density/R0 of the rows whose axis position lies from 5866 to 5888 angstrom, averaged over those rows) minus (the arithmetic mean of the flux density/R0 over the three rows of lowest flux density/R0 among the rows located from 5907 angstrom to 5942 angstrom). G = -1.05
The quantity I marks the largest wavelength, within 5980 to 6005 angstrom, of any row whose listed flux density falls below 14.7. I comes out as 5998.42 angstrom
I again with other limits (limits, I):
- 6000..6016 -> 6009.48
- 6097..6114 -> 6104.32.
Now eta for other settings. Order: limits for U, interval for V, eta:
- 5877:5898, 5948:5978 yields 0.226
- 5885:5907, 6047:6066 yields 0.234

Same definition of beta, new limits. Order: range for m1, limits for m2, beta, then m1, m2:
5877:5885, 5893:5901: 12.8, 13.7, 8.8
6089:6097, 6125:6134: 19.8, 15.5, 15.3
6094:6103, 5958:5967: 19.8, 15.1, 14.9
